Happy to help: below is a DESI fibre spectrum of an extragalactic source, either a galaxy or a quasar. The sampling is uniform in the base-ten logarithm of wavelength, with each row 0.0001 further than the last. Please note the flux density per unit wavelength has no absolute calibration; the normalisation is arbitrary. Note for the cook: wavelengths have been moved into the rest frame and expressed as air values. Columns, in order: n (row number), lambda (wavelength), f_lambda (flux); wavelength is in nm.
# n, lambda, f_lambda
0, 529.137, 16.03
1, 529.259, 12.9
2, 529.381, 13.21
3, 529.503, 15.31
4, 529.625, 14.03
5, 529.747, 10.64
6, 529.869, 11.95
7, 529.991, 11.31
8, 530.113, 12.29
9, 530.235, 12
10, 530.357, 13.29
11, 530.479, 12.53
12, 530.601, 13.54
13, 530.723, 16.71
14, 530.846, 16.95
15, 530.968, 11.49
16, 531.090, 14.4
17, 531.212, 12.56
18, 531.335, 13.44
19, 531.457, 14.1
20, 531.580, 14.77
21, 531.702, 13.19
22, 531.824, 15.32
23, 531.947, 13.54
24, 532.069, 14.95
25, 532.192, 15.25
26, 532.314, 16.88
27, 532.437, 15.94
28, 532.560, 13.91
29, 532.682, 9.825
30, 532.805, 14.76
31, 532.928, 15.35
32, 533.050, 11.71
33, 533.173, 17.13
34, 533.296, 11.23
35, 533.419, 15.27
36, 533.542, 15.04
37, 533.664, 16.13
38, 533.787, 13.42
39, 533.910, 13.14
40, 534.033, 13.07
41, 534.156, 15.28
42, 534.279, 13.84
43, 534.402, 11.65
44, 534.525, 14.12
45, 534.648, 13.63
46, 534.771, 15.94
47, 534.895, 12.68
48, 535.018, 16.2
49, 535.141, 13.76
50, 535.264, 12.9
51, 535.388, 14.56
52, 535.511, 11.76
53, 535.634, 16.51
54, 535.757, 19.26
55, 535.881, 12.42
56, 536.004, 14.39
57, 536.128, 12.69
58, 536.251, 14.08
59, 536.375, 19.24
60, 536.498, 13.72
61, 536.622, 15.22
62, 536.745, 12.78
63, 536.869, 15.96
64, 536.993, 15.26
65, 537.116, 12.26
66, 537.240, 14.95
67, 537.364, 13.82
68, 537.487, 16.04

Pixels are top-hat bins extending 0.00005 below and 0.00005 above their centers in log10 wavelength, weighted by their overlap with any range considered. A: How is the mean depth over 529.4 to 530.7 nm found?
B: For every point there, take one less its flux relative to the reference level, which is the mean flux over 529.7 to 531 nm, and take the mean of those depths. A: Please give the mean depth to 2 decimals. 0.02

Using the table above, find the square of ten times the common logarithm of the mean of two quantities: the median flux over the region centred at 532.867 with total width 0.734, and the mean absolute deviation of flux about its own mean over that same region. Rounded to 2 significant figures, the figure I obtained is 83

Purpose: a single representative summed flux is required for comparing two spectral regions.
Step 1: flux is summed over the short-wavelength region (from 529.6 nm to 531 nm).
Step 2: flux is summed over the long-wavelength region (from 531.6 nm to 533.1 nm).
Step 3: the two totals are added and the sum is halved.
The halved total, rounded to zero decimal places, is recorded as 164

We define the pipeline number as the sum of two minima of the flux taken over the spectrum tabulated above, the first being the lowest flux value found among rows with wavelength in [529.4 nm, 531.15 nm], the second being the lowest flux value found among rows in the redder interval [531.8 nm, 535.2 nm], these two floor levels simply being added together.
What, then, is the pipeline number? 20.5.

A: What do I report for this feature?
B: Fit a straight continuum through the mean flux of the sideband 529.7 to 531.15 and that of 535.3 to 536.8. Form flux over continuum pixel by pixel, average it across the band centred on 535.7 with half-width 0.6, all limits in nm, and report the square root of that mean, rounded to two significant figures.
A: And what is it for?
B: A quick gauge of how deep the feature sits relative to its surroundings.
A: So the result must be 0.99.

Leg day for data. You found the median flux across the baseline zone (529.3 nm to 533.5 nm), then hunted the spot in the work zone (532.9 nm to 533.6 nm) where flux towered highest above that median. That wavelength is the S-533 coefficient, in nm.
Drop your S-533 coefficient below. 533.173 nm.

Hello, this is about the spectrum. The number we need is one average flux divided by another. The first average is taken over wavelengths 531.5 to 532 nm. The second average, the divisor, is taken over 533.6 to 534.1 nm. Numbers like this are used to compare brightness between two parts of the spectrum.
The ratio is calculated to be 1.02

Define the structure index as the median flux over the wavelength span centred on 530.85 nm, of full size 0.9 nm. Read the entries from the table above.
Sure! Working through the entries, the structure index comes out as 13.5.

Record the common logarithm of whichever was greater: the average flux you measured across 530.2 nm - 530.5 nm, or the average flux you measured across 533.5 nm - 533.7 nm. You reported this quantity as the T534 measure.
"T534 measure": 1.19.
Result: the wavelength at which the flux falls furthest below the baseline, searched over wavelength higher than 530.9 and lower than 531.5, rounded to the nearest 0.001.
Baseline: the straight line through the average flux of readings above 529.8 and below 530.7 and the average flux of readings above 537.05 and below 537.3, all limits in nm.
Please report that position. 530.968 nm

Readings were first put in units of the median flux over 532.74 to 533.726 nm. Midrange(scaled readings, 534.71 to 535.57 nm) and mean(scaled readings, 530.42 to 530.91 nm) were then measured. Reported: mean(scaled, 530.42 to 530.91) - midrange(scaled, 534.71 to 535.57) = 0.06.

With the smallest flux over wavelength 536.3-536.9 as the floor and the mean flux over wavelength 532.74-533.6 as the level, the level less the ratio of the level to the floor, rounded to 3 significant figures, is 13.2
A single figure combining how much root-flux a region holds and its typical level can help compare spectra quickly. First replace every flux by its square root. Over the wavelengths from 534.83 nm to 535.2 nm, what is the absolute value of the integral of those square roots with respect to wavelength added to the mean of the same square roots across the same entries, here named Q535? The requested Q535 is 5.2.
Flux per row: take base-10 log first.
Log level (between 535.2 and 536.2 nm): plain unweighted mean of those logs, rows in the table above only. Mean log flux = 1.15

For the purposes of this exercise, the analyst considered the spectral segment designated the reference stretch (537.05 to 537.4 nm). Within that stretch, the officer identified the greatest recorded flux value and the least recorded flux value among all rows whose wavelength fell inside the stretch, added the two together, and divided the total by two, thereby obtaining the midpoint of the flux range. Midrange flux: 13.6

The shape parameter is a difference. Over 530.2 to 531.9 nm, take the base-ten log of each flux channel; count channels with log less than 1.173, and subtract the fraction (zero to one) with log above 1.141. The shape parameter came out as 11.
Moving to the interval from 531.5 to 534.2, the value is 10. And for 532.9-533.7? 1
